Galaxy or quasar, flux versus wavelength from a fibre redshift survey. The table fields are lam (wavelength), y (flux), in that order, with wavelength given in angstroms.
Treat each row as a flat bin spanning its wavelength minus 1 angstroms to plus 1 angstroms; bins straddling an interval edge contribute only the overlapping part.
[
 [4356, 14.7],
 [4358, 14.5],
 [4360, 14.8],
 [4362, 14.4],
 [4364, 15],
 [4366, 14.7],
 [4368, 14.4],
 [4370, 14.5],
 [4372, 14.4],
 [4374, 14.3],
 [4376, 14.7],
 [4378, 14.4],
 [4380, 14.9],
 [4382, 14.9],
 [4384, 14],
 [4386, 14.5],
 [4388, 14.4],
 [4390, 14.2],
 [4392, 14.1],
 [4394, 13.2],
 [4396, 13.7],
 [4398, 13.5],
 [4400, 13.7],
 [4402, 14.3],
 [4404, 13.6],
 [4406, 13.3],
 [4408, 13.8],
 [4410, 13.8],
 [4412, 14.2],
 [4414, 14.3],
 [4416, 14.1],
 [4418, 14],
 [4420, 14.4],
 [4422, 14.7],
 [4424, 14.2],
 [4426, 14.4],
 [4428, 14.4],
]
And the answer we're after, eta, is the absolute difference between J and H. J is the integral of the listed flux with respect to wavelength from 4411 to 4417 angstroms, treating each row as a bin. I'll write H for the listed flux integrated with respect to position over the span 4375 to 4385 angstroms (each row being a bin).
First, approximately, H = 146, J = 85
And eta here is 61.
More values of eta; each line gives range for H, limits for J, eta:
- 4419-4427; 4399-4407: 6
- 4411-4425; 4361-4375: 4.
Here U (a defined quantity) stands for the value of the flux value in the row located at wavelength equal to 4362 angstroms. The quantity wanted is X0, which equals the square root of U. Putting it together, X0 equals 3.79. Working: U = 14.4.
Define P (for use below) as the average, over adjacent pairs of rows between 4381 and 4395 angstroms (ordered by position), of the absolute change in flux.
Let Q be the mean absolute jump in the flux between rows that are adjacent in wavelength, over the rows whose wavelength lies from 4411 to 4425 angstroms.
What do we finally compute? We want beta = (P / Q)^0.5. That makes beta 1.30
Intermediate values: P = 0.450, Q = 0.267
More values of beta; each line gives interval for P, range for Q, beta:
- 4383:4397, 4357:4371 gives 1.07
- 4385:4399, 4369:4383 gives 1.20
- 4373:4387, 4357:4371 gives 1.14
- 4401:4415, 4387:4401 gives 0.98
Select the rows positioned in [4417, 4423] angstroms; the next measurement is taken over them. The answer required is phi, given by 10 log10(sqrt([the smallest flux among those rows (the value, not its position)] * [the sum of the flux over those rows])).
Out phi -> 13.9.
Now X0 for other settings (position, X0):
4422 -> 3.83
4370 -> 3.81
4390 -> 3.77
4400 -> 3.70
